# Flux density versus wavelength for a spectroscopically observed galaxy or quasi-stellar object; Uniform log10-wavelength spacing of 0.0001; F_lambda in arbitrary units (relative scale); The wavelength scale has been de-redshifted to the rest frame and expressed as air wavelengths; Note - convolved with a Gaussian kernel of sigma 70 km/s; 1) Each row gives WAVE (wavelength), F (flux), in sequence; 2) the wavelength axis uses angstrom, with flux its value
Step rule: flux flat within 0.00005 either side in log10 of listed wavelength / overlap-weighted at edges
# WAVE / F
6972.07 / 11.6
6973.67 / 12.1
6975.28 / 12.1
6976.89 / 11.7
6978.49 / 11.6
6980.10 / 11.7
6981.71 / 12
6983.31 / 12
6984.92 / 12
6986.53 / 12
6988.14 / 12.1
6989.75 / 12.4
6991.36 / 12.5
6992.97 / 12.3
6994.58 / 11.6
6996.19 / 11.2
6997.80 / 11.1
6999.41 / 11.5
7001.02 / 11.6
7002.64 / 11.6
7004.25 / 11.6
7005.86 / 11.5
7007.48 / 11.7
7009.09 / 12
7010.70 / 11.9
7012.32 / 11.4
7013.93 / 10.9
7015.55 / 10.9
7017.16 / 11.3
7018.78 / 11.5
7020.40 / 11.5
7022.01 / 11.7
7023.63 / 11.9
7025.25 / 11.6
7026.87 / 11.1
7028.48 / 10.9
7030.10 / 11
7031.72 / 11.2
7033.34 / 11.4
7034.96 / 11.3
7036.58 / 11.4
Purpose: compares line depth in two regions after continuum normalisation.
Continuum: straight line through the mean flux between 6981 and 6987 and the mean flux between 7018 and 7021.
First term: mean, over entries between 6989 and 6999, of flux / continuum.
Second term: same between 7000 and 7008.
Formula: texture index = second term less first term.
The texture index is -0.009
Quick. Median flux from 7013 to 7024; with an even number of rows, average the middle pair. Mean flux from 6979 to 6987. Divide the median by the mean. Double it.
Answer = 1.93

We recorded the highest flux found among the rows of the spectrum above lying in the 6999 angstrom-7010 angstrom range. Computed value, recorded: 12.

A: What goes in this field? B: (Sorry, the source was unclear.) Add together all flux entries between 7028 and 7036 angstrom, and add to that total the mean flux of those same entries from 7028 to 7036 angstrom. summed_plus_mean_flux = 67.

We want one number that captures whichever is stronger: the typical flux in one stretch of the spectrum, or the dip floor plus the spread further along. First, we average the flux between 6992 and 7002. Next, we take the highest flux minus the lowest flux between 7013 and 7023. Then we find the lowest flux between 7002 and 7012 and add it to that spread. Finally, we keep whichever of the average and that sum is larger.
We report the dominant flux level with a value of 12.3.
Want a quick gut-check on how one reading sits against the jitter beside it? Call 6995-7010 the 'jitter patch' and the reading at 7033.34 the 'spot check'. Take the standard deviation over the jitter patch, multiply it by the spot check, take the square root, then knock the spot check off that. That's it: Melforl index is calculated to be -9.7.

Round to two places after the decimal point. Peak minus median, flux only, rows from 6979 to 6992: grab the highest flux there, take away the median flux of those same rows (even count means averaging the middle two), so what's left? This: 0.50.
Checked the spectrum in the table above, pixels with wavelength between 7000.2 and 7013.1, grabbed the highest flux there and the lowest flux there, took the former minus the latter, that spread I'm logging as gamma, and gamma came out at 0.6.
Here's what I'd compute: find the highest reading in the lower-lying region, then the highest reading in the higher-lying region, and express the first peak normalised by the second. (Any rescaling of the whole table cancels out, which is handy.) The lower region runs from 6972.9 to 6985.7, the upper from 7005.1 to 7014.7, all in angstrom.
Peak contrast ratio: 1.01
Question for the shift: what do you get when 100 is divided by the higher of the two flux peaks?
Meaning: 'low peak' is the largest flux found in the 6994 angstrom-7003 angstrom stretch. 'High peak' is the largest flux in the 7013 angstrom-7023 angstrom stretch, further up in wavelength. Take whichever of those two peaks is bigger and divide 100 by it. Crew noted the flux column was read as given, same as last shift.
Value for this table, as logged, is 8.55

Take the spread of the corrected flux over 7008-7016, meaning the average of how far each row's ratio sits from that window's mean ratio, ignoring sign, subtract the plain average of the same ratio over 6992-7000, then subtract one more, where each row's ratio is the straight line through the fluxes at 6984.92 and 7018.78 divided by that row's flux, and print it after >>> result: -1.99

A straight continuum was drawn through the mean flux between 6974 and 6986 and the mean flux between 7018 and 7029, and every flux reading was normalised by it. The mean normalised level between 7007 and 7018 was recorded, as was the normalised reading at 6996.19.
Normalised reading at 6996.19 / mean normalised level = 0.97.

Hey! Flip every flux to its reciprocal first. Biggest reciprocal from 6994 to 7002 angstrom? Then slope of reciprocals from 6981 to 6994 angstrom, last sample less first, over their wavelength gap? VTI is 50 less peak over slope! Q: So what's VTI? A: 549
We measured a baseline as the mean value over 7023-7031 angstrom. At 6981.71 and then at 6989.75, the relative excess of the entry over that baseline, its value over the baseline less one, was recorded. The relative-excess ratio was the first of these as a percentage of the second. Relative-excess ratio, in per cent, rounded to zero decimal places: 64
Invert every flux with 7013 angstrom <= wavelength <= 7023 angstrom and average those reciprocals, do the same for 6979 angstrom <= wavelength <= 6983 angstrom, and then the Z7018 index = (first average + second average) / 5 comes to 0.0346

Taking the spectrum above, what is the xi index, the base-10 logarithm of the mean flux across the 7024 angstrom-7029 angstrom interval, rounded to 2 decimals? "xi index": 1.05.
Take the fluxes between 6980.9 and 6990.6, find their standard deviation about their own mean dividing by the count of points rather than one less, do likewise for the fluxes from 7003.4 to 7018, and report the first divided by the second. 0.40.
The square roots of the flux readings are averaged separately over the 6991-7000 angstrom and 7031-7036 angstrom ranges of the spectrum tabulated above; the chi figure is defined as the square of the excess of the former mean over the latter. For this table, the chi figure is 0.003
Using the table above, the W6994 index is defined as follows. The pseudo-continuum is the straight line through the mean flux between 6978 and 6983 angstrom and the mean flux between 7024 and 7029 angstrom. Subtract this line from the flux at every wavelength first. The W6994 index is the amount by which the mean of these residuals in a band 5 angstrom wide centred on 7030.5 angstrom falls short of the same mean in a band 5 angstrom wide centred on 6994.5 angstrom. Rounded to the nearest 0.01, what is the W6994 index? 0.24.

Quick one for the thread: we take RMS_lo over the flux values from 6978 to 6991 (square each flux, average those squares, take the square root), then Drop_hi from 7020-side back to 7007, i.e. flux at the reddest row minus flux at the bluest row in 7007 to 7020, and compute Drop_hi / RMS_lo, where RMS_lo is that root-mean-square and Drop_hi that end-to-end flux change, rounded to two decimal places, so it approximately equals -0.02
